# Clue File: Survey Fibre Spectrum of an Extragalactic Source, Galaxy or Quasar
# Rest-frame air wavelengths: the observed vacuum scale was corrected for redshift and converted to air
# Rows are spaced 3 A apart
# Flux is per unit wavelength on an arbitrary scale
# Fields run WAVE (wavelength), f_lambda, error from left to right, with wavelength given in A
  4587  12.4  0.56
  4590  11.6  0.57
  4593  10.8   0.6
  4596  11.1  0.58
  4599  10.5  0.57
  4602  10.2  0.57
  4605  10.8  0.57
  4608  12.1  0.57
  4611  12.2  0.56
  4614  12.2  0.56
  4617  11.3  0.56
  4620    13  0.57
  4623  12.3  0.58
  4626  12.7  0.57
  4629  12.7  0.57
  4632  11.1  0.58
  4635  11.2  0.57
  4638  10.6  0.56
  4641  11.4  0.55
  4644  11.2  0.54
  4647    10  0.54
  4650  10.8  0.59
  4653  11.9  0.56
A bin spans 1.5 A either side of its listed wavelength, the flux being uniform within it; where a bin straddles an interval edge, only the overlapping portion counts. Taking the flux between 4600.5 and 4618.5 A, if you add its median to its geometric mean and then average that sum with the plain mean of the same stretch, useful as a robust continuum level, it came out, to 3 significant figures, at 17.3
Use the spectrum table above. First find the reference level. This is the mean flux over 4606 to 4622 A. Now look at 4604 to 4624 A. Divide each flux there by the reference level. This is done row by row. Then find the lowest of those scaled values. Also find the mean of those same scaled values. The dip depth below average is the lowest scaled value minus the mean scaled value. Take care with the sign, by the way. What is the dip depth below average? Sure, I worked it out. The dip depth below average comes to -0.10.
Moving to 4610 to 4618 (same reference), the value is -0.05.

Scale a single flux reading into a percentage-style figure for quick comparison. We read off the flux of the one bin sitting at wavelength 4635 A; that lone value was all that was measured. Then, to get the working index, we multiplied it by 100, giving 1120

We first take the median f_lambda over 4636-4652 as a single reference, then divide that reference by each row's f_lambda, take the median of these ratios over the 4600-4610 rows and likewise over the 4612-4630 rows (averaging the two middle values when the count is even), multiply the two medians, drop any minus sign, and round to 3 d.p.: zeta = 0.864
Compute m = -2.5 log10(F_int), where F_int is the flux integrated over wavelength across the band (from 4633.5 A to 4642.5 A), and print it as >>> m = -5.00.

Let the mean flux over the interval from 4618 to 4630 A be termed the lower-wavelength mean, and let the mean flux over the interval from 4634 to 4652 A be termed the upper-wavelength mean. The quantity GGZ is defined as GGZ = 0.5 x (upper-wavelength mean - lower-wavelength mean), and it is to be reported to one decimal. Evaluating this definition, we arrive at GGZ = -0.9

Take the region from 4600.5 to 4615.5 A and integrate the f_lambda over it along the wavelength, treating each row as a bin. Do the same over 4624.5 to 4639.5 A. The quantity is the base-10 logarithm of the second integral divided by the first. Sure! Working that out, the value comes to 0.01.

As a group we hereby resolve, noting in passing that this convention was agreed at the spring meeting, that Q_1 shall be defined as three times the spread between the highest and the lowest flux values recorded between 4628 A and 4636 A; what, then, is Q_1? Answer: 4.8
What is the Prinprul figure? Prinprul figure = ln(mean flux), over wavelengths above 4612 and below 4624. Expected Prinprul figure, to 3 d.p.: 2.501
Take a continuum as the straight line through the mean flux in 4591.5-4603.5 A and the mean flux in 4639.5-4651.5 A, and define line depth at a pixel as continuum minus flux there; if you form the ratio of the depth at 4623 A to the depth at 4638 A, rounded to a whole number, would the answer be -7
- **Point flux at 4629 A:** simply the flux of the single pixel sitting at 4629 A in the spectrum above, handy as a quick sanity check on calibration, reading 12.7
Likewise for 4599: 10.5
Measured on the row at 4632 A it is 11.1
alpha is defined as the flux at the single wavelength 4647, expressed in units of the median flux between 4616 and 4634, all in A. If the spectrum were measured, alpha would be 0.80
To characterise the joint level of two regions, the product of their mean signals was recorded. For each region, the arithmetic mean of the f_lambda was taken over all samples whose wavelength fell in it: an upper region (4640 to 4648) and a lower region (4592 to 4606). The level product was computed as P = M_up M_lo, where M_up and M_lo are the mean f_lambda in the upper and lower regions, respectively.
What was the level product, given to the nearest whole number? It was 116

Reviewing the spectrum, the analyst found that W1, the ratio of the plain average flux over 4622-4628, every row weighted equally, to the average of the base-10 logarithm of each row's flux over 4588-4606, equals 12.1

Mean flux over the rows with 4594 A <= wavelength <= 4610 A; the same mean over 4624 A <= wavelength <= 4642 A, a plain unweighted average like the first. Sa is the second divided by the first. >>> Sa 1.06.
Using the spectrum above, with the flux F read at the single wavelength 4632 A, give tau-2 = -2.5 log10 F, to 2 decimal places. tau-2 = -2.61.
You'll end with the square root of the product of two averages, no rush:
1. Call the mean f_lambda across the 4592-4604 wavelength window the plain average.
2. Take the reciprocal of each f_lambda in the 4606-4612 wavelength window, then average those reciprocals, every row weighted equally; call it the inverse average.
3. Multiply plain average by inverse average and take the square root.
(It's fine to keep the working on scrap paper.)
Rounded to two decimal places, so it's 0.94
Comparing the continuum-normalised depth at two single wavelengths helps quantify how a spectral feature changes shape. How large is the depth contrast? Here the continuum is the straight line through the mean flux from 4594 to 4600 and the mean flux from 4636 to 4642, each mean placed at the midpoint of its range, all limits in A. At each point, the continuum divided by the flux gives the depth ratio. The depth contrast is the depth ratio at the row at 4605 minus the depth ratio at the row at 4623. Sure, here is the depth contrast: 0.12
